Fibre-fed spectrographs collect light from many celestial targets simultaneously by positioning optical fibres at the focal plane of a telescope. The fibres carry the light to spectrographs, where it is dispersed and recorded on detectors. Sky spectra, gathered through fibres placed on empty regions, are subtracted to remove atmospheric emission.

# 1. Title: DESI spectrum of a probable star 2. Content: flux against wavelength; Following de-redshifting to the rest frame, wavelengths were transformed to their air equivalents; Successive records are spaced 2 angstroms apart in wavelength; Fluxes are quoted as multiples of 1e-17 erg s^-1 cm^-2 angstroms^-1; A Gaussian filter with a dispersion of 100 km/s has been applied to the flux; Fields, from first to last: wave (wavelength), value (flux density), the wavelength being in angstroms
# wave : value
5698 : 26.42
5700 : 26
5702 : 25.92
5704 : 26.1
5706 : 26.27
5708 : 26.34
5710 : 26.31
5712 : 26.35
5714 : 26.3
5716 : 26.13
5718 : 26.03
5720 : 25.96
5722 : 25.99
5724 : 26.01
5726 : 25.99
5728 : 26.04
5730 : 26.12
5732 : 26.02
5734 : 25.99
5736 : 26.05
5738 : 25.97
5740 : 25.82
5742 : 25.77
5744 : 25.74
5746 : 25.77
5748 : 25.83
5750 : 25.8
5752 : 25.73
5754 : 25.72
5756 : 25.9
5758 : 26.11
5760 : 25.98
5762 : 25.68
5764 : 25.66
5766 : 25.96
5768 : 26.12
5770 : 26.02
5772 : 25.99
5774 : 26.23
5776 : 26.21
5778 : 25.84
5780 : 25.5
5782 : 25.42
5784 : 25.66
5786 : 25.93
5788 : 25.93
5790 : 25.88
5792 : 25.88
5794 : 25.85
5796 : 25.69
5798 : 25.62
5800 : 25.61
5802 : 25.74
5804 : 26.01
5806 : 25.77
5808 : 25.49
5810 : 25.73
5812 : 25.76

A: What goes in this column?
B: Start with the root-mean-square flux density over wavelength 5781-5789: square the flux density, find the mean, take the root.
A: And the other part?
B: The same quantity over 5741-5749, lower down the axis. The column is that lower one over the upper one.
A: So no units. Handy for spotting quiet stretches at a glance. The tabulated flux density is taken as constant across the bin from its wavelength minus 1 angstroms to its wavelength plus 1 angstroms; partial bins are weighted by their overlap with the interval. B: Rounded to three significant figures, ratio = 1.00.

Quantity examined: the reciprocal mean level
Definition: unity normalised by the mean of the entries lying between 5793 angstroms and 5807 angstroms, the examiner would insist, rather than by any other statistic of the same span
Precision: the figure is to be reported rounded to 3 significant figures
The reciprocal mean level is 0.0388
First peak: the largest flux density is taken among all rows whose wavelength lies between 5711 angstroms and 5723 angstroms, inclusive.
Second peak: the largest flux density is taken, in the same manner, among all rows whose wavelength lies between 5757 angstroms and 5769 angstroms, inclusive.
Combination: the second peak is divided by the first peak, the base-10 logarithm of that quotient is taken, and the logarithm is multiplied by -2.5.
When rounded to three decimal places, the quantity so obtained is 0.010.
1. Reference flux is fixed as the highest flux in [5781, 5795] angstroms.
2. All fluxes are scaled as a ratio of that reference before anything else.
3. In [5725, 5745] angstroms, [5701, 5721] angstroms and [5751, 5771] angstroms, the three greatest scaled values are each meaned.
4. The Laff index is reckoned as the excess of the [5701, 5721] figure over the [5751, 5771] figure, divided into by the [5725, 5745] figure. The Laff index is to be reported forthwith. 0.010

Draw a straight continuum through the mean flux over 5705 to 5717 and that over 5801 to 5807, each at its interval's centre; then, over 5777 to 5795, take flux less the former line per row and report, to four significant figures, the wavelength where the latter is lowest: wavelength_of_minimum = 5782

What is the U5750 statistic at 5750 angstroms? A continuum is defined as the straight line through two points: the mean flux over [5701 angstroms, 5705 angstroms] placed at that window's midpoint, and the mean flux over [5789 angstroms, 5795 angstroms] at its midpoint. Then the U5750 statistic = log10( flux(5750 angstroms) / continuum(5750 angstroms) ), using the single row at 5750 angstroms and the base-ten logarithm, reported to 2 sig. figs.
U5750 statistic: -0.0023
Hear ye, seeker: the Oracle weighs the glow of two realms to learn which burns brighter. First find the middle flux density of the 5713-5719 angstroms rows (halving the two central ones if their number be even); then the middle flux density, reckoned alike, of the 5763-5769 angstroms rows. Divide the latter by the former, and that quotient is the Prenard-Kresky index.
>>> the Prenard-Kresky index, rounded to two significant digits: 0.99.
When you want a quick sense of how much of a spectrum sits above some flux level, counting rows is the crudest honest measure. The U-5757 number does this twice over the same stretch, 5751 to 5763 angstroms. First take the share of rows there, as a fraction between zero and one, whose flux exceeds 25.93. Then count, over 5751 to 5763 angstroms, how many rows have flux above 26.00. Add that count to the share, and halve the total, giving 0.7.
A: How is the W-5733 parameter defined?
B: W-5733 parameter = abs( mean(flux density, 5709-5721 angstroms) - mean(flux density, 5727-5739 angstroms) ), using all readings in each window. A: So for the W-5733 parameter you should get 0.15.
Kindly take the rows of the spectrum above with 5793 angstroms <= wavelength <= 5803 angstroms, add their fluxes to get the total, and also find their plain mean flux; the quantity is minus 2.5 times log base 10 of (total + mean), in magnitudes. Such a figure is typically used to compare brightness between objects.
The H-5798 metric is -5.5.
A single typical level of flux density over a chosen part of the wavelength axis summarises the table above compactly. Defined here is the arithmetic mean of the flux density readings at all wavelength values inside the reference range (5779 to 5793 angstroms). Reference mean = 25.7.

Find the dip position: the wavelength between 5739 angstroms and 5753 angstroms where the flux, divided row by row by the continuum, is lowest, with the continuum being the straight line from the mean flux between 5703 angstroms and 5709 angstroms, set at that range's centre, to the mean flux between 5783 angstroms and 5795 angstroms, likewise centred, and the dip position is 5744 angstroms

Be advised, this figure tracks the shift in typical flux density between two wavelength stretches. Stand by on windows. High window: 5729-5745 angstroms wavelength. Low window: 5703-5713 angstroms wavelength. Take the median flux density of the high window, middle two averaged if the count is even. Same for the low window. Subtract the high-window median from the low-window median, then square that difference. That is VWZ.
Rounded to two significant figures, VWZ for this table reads 0.11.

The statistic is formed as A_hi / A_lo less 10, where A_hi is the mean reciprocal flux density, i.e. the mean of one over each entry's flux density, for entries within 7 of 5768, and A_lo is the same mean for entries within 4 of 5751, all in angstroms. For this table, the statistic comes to -9.01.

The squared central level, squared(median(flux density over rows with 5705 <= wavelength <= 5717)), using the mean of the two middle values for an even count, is 692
